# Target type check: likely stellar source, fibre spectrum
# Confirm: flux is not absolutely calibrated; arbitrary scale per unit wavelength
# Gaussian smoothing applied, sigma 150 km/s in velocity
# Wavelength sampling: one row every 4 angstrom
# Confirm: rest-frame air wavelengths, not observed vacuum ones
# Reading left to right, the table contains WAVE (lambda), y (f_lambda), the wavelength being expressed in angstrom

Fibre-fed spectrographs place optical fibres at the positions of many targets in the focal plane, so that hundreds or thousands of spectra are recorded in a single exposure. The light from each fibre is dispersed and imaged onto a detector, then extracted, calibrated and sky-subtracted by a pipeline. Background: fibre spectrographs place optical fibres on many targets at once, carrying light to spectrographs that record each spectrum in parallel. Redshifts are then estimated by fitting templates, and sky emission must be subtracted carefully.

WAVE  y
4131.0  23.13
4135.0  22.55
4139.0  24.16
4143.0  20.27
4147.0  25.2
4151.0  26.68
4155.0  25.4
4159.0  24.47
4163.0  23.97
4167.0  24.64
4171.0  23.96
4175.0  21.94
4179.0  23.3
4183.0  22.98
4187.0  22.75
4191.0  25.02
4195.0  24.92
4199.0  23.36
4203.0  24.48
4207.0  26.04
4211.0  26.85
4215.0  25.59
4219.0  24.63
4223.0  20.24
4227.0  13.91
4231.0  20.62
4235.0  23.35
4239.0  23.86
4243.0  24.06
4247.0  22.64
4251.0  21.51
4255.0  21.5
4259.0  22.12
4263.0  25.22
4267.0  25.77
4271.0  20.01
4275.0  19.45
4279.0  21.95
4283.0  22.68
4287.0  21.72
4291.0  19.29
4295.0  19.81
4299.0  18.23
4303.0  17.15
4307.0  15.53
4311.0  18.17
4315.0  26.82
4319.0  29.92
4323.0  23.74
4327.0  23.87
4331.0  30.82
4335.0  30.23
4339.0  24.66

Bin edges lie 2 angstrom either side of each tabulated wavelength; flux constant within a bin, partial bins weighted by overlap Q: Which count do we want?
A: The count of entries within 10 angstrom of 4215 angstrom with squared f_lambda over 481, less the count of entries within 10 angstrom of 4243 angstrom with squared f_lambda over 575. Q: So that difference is 3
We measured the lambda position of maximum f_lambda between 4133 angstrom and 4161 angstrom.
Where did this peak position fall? 4151.0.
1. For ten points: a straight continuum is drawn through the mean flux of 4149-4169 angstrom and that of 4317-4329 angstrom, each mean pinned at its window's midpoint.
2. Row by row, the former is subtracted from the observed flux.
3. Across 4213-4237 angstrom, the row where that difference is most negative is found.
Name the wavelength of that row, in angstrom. 4227.0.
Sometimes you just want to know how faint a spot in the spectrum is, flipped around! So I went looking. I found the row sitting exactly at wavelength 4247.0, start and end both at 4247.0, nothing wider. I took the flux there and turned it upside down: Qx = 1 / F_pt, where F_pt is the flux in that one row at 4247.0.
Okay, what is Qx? 0.0442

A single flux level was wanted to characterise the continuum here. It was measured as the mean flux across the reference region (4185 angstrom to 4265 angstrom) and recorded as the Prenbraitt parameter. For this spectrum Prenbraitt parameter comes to 23.1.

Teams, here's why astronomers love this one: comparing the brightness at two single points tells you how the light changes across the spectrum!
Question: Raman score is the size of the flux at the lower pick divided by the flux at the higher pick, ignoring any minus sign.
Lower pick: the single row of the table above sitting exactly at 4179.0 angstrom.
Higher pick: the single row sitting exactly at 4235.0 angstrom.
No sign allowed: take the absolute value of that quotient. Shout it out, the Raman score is 1.00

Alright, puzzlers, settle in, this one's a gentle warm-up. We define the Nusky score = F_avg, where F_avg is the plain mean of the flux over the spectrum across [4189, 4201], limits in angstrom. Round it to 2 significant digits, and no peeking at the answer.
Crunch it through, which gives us 24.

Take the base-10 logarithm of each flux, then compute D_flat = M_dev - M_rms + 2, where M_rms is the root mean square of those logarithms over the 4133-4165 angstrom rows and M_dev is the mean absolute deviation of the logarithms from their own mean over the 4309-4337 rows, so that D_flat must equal 0.68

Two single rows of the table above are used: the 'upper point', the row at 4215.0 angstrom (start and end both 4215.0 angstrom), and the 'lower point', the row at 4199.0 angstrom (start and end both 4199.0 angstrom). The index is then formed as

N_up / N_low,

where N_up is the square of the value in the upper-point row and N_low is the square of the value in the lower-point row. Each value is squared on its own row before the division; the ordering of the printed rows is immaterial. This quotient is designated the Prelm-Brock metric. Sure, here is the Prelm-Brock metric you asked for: 1.20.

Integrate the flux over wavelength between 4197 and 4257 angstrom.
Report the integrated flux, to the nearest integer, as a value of 1371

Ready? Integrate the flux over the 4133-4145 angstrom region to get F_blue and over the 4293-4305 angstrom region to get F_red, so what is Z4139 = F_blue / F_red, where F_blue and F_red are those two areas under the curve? 1.21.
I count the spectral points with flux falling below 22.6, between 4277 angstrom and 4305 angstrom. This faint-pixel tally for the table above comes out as 6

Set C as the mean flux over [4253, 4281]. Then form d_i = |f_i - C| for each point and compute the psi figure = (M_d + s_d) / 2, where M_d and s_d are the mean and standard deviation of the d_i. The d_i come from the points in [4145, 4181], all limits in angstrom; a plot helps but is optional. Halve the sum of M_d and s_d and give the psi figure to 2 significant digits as 1.7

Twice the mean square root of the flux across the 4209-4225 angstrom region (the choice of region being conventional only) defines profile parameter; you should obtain 9.9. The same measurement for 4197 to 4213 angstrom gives 10.0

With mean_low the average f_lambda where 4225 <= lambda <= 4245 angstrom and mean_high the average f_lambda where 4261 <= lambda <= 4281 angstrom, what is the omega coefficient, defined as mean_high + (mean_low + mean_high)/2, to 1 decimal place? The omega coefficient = 44.3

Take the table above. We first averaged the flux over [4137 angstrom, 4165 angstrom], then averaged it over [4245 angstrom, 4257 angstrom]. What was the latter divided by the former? 0.90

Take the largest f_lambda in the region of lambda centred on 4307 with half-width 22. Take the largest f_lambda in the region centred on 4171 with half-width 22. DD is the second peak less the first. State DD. -3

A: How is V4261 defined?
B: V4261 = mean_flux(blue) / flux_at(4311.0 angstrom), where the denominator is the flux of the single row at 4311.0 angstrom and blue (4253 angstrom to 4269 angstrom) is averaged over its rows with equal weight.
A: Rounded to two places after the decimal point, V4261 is 1.30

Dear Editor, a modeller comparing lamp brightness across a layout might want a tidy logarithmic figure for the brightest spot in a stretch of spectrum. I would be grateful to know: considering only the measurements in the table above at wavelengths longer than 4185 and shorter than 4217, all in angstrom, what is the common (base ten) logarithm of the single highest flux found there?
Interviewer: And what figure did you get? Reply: 1.429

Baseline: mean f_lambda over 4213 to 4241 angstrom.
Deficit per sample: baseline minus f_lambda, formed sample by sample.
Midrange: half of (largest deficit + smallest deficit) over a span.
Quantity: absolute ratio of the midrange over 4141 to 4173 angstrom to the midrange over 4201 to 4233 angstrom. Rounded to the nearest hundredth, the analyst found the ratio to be 1.27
